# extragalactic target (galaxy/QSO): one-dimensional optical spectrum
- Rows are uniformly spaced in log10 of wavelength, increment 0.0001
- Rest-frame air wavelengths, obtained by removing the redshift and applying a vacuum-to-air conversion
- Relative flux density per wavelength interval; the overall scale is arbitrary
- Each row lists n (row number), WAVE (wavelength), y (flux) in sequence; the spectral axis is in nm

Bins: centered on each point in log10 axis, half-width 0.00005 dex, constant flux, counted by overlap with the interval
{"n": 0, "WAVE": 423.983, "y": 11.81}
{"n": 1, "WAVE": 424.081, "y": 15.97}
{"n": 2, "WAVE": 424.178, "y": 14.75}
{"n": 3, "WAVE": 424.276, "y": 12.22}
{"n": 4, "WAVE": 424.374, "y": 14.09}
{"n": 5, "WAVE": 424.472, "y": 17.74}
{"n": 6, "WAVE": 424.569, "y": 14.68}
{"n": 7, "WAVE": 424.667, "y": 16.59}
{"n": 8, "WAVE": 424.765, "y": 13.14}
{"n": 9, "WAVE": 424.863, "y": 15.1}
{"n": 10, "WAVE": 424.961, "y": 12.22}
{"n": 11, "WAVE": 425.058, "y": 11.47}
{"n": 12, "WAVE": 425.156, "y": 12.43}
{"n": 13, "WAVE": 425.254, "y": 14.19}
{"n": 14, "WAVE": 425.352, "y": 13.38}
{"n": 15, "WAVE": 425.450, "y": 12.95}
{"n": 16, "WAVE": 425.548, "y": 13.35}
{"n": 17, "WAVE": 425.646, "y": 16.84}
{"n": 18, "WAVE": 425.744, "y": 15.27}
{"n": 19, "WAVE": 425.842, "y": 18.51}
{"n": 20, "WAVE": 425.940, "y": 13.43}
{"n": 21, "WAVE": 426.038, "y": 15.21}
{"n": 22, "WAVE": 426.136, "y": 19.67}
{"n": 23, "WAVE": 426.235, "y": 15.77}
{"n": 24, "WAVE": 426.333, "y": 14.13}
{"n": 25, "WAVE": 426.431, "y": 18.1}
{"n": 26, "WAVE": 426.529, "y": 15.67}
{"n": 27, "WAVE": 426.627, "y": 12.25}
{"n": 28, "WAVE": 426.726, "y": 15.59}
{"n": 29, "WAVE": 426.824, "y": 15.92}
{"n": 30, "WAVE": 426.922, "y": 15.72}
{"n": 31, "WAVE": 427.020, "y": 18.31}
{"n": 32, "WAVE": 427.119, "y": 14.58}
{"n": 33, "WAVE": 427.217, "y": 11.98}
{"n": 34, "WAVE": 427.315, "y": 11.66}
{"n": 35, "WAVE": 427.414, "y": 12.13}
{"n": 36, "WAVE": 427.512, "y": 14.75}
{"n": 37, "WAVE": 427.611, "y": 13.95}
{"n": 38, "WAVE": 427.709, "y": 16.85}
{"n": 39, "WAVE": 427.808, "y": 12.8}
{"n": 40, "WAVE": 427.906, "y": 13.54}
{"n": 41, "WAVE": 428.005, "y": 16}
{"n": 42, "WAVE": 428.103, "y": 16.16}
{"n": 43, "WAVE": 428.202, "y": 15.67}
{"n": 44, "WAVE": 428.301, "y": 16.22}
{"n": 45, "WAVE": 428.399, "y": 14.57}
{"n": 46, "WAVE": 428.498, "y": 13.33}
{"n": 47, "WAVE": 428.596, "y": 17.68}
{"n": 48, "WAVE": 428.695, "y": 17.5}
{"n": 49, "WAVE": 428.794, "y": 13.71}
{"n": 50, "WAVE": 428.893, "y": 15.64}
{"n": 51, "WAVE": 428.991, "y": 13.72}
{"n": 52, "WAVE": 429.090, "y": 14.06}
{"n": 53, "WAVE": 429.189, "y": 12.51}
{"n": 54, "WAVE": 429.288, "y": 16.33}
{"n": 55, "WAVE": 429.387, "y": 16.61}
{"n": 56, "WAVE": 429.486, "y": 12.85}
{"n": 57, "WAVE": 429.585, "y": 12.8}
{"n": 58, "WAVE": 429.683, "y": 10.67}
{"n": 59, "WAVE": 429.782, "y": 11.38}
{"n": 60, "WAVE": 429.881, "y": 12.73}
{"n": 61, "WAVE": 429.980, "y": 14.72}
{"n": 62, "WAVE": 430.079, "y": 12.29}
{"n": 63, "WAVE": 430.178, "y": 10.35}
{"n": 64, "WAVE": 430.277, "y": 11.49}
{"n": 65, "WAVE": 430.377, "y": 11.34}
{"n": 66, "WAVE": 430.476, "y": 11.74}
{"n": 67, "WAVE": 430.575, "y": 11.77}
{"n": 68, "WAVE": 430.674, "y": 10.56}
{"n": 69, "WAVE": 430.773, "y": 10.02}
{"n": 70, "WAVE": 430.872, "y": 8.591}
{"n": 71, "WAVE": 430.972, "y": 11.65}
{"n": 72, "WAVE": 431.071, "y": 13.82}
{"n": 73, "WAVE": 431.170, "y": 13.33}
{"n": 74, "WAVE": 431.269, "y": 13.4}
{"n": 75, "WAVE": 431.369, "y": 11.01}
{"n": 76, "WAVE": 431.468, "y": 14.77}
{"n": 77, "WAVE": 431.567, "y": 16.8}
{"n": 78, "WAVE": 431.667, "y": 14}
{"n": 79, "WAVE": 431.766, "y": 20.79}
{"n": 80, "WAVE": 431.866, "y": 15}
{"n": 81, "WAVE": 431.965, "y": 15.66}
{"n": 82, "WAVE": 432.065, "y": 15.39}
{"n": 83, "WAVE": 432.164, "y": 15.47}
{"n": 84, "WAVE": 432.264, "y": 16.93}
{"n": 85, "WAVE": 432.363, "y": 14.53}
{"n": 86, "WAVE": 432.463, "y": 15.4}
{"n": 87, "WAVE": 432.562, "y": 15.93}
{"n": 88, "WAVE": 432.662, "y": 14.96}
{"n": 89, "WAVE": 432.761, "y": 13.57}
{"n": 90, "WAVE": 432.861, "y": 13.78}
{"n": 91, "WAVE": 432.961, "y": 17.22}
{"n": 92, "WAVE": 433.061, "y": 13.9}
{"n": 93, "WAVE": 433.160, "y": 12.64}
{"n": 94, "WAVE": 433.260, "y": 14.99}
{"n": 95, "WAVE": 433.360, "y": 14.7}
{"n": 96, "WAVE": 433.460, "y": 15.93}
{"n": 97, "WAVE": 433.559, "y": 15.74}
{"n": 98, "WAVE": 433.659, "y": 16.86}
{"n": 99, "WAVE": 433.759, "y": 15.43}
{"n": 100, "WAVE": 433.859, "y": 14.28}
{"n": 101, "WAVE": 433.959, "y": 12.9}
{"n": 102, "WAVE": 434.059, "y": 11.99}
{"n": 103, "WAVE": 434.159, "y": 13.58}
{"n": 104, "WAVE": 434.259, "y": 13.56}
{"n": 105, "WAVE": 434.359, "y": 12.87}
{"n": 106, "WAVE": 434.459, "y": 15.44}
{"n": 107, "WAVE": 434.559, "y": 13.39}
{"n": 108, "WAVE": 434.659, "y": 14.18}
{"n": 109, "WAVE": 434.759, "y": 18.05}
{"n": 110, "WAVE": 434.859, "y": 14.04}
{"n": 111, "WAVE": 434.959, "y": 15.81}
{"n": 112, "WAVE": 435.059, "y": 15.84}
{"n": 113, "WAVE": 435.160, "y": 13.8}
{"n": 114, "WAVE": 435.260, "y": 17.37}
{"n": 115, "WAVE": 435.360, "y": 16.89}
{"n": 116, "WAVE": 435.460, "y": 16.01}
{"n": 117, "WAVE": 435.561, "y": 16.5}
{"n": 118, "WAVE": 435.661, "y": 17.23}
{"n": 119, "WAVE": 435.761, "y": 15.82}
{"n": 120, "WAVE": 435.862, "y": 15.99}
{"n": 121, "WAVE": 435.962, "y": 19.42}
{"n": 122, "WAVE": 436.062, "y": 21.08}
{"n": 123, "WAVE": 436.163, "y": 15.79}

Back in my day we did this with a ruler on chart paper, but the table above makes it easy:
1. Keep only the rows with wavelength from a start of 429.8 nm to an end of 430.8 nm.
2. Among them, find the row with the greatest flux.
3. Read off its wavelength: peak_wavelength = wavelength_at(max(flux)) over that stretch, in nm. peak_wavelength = 429.980 nm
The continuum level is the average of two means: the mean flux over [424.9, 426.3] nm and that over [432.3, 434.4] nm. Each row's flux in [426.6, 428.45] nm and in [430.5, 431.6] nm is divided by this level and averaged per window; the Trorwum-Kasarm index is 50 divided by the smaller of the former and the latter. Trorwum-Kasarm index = 59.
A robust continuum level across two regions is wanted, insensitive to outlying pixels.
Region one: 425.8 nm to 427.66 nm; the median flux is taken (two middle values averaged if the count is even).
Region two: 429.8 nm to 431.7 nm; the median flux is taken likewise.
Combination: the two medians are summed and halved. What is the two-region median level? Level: 13.49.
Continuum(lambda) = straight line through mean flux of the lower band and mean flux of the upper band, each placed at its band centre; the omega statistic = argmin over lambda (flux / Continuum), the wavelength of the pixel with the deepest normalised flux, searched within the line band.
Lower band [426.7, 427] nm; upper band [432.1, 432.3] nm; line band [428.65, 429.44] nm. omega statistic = 429.189 nm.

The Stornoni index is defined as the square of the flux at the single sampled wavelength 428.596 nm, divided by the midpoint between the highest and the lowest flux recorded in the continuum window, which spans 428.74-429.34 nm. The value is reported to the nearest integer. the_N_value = 22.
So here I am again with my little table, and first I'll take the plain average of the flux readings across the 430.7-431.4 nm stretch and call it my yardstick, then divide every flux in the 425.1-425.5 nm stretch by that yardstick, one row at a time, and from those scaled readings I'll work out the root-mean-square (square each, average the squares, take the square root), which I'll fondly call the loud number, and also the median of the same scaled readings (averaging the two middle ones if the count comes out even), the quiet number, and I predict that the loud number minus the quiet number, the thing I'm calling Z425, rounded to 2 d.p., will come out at 0.01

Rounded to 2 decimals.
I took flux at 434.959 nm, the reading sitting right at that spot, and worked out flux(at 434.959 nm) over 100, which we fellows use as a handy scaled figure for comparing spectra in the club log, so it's 0.16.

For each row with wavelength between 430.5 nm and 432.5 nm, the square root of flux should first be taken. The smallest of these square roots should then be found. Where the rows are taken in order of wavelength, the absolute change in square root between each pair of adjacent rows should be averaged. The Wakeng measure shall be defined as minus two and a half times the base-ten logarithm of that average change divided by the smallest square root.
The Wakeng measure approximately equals 2.6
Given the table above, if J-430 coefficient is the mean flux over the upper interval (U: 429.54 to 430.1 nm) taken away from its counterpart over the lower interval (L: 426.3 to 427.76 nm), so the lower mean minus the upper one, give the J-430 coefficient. 2.3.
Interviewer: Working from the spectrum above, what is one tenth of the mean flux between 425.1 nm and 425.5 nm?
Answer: 1.32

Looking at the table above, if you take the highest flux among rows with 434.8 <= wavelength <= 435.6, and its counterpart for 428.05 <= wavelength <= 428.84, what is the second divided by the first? 1.02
